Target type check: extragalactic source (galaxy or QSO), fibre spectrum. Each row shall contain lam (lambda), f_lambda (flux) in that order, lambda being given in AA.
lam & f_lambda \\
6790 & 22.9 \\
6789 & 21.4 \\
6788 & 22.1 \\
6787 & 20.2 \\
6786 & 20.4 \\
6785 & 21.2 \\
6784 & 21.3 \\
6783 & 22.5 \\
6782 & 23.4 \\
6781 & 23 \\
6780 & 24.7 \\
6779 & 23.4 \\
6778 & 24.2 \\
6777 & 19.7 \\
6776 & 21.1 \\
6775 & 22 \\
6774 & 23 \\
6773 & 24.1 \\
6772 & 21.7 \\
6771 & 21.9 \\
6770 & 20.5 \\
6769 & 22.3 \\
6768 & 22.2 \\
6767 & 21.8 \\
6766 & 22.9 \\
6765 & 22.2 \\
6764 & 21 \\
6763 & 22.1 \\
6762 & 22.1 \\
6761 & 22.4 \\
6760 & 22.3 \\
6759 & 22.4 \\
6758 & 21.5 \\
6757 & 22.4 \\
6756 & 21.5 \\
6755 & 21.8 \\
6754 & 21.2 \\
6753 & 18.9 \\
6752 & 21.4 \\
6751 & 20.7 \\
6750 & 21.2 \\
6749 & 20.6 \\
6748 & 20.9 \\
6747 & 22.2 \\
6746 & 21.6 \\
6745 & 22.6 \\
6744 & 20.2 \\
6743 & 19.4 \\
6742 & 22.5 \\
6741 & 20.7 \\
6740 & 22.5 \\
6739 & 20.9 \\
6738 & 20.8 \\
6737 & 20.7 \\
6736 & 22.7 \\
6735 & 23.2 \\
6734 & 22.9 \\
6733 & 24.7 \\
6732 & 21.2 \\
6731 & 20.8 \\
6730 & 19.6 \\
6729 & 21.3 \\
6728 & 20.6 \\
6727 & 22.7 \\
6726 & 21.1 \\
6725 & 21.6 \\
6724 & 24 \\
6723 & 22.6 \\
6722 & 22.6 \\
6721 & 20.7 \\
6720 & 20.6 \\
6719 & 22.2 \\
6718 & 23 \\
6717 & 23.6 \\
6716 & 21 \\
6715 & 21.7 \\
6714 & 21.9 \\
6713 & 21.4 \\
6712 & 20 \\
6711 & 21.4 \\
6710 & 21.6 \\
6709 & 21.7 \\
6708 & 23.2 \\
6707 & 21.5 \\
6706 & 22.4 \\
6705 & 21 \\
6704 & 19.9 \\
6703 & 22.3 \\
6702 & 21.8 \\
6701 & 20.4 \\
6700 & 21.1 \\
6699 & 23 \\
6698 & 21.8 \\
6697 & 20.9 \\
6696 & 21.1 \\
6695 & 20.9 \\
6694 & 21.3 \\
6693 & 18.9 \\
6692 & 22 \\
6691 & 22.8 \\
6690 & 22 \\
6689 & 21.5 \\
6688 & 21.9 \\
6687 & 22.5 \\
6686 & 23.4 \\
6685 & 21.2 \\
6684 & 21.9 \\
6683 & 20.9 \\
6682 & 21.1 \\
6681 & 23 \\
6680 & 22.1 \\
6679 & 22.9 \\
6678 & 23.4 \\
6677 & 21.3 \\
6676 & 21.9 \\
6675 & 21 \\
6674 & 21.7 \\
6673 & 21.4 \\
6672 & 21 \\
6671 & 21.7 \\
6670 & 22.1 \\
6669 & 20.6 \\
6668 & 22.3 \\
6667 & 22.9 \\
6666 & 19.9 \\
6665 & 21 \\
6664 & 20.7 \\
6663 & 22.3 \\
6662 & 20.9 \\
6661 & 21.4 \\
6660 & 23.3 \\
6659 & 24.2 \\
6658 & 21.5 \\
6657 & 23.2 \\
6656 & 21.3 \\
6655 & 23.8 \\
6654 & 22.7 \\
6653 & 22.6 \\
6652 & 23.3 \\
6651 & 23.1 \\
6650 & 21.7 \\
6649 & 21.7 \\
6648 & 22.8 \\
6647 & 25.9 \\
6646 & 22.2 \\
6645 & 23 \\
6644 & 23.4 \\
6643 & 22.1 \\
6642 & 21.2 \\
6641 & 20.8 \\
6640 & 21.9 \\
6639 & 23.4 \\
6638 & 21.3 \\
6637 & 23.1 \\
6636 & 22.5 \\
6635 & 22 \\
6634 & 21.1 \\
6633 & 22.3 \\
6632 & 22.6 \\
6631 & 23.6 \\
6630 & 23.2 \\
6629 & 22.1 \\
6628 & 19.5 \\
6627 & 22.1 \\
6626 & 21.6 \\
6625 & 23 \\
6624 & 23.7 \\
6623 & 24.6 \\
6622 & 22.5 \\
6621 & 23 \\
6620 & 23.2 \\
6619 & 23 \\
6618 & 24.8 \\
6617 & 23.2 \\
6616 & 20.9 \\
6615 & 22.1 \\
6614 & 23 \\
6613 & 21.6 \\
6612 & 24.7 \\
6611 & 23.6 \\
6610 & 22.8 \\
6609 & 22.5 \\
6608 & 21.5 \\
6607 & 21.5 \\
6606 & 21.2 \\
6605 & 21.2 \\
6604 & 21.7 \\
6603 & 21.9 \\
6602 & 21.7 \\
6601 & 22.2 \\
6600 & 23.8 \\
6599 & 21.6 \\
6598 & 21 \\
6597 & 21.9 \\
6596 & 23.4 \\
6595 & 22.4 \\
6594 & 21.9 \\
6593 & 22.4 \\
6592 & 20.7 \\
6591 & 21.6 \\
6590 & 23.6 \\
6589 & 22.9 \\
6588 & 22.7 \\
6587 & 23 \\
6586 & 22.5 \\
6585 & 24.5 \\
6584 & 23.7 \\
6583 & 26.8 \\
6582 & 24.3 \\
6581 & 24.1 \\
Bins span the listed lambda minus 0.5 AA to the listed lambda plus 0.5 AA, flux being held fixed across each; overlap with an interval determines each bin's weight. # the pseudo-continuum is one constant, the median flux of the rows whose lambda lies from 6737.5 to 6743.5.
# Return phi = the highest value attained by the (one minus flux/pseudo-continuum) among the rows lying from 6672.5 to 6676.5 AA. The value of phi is -0.007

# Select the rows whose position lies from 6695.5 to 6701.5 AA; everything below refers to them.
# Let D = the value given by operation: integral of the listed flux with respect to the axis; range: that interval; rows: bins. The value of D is 128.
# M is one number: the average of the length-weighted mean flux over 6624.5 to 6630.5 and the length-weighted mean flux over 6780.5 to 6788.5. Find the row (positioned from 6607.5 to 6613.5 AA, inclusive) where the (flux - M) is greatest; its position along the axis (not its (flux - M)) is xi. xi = 6612 AA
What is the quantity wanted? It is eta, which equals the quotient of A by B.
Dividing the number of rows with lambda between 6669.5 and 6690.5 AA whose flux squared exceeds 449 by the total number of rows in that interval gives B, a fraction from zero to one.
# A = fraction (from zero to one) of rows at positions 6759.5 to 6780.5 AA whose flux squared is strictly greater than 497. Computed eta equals 0.53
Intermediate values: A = 0.43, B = 0.810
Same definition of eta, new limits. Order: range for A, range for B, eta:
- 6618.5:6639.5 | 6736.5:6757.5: 1.27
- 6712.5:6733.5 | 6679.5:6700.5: 0.50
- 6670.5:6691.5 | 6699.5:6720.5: 0.43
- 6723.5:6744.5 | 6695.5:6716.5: 0.62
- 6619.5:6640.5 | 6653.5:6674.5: 0.87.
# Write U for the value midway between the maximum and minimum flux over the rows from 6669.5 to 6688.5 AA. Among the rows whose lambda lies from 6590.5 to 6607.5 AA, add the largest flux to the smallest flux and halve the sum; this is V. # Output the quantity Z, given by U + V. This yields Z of 44.4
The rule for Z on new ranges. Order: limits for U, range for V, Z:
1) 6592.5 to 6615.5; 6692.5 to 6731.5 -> 44.3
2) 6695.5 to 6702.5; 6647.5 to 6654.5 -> 44.2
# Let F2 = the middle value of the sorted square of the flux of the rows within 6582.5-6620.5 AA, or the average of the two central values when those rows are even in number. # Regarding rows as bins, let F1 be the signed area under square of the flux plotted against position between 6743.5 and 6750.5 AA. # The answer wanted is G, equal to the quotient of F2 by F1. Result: 0.158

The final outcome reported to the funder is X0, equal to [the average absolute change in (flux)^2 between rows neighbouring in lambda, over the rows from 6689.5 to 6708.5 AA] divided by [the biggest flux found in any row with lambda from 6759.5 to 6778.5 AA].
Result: 2.2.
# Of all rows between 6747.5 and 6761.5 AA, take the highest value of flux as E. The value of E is 22.4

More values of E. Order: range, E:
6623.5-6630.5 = 23.7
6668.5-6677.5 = 22.1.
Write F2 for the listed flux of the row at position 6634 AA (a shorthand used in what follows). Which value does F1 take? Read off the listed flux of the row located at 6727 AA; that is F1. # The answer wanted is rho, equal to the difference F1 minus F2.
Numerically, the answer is 1.6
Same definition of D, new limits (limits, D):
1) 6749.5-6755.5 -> 125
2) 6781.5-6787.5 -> 129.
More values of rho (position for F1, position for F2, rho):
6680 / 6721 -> 1.4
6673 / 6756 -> -0.1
